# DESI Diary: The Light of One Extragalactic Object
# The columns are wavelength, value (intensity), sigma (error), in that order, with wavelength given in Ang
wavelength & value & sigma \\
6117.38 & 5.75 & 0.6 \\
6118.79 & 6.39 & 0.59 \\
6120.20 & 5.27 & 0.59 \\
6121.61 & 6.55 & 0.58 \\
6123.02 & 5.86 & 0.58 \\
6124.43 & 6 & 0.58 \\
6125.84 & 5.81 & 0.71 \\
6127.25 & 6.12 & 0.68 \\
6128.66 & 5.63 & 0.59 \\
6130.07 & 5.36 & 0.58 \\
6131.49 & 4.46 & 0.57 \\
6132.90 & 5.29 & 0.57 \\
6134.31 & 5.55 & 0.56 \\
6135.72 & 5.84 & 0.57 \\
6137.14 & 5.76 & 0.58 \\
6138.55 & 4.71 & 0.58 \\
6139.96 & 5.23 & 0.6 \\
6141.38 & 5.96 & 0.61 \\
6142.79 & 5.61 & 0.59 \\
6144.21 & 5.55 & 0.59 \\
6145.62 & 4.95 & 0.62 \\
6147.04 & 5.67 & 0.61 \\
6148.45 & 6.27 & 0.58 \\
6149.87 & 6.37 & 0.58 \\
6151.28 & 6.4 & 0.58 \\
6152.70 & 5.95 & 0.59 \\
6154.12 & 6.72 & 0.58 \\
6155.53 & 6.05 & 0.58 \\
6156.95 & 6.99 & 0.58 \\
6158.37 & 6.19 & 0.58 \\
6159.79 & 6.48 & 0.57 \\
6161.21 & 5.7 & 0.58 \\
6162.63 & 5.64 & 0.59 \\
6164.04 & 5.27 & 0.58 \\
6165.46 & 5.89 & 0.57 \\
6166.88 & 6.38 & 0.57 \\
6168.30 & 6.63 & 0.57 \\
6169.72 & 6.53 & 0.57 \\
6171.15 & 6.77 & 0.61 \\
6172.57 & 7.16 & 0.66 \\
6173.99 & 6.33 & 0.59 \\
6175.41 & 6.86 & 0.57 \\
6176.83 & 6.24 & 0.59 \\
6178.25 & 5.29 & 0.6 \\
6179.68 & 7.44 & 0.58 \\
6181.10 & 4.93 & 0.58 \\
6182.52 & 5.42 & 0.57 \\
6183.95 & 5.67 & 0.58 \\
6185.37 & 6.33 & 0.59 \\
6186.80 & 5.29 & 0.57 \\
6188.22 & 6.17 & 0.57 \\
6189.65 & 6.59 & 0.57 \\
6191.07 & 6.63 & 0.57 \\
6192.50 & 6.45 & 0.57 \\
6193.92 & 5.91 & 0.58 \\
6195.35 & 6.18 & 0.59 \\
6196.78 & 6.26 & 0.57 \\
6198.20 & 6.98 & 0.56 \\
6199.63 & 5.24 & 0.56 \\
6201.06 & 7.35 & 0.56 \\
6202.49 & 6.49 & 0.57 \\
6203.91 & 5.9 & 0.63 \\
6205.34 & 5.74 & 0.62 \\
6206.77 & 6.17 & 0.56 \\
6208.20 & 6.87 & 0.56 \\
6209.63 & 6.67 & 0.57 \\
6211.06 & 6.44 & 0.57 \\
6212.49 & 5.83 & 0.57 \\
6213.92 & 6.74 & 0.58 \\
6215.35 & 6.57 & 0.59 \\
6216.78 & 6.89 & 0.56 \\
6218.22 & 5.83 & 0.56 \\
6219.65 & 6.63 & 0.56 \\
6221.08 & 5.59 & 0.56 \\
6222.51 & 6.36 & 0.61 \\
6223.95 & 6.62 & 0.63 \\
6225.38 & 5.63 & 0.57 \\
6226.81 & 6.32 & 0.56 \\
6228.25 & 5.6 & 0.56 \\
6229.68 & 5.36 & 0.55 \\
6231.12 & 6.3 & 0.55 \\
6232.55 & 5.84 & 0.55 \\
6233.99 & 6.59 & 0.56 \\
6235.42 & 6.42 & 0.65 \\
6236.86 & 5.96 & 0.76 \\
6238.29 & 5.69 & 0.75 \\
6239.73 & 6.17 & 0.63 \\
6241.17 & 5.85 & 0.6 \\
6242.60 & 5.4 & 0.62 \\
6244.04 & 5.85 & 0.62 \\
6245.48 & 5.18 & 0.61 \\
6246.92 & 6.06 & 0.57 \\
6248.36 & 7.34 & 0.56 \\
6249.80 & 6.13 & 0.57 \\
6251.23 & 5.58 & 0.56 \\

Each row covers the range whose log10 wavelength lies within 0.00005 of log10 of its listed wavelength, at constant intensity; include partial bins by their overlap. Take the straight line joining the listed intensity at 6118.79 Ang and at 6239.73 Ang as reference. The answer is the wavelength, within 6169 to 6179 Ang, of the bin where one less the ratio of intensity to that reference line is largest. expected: 6178.25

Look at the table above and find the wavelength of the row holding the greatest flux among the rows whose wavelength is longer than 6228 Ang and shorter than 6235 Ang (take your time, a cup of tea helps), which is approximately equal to 6233.99 Ang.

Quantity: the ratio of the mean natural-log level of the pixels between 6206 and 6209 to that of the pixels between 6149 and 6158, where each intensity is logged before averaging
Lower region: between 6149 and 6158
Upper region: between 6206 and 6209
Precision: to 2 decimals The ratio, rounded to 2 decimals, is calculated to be 1.01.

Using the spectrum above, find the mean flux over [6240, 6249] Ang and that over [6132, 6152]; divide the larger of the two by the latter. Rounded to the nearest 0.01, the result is 1.05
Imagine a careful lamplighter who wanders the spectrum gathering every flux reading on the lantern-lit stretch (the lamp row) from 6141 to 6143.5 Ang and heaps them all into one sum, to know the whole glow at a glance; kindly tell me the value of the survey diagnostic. 11.6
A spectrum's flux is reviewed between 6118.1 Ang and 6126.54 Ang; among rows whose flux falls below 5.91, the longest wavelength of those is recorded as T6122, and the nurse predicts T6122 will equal 6125.84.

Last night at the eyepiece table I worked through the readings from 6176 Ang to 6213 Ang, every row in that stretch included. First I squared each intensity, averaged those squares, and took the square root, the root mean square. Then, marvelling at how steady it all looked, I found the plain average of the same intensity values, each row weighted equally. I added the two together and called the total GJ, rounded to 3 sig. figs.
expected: 12.4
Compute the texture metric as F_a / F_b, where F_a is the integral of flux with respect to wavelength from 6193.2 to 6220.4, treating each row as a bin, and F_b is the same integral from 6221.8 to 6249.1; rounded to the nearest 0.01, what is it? 1.05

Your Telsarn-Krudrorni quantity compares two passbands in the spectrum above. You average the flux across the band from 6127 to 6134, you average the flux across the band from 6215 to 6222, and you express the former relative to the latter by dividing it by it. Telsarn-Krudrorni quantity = 0.85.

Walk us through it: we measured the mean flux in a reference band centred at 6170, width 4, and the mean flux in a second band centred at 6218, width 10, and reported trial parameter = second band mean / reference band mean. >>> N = 0.96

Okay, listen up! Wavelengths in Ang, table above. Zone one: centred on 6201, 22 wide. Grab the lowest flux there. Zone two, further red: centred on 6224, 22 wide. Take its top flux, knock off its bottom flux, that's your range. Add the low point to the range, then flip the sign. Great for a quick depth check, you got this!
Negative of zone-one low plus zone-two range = -6.77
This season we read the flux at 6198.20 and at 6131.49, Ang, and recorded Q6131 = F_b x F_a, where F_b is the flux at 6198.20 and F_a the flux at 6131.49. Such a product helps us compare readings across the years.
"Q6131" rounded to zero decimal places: 31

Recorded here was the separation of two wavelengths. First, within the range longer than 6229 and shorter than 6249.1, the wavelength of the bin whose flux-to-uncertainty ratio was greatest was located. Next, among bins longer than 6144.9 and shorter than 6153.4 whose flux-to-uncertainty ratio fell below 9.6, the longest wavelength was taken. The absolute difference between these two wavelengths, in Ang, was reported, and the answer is 101.3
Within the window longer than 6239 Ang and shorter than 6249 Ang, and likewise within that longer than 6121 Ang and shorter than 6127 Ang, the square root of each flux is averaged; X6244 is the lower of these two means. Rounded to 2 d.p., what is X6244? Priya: 2.44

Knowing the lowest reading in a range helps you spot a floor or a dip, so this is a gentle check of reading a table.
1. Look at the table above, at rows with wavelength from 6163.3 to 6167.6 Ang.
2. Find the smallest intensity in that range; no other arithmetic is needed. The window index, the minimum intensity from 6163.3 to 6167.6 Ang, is 5.27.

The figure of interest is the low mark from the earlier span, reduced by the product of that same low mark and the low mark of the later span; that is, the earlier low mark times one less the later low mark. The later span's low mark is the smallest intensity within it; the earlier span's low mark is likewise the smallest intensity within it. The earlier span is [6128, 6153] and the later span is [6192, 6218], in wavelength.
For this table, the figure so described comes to -18.9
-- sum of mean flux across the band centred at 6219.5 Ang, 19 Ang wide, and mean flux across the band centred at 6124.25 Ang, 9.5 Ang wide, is 12.1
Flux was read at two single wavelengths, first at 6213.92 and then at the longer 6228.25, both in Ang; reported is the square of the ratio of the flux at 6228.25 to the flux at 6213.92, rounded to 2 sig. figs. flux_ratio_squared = 0.69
